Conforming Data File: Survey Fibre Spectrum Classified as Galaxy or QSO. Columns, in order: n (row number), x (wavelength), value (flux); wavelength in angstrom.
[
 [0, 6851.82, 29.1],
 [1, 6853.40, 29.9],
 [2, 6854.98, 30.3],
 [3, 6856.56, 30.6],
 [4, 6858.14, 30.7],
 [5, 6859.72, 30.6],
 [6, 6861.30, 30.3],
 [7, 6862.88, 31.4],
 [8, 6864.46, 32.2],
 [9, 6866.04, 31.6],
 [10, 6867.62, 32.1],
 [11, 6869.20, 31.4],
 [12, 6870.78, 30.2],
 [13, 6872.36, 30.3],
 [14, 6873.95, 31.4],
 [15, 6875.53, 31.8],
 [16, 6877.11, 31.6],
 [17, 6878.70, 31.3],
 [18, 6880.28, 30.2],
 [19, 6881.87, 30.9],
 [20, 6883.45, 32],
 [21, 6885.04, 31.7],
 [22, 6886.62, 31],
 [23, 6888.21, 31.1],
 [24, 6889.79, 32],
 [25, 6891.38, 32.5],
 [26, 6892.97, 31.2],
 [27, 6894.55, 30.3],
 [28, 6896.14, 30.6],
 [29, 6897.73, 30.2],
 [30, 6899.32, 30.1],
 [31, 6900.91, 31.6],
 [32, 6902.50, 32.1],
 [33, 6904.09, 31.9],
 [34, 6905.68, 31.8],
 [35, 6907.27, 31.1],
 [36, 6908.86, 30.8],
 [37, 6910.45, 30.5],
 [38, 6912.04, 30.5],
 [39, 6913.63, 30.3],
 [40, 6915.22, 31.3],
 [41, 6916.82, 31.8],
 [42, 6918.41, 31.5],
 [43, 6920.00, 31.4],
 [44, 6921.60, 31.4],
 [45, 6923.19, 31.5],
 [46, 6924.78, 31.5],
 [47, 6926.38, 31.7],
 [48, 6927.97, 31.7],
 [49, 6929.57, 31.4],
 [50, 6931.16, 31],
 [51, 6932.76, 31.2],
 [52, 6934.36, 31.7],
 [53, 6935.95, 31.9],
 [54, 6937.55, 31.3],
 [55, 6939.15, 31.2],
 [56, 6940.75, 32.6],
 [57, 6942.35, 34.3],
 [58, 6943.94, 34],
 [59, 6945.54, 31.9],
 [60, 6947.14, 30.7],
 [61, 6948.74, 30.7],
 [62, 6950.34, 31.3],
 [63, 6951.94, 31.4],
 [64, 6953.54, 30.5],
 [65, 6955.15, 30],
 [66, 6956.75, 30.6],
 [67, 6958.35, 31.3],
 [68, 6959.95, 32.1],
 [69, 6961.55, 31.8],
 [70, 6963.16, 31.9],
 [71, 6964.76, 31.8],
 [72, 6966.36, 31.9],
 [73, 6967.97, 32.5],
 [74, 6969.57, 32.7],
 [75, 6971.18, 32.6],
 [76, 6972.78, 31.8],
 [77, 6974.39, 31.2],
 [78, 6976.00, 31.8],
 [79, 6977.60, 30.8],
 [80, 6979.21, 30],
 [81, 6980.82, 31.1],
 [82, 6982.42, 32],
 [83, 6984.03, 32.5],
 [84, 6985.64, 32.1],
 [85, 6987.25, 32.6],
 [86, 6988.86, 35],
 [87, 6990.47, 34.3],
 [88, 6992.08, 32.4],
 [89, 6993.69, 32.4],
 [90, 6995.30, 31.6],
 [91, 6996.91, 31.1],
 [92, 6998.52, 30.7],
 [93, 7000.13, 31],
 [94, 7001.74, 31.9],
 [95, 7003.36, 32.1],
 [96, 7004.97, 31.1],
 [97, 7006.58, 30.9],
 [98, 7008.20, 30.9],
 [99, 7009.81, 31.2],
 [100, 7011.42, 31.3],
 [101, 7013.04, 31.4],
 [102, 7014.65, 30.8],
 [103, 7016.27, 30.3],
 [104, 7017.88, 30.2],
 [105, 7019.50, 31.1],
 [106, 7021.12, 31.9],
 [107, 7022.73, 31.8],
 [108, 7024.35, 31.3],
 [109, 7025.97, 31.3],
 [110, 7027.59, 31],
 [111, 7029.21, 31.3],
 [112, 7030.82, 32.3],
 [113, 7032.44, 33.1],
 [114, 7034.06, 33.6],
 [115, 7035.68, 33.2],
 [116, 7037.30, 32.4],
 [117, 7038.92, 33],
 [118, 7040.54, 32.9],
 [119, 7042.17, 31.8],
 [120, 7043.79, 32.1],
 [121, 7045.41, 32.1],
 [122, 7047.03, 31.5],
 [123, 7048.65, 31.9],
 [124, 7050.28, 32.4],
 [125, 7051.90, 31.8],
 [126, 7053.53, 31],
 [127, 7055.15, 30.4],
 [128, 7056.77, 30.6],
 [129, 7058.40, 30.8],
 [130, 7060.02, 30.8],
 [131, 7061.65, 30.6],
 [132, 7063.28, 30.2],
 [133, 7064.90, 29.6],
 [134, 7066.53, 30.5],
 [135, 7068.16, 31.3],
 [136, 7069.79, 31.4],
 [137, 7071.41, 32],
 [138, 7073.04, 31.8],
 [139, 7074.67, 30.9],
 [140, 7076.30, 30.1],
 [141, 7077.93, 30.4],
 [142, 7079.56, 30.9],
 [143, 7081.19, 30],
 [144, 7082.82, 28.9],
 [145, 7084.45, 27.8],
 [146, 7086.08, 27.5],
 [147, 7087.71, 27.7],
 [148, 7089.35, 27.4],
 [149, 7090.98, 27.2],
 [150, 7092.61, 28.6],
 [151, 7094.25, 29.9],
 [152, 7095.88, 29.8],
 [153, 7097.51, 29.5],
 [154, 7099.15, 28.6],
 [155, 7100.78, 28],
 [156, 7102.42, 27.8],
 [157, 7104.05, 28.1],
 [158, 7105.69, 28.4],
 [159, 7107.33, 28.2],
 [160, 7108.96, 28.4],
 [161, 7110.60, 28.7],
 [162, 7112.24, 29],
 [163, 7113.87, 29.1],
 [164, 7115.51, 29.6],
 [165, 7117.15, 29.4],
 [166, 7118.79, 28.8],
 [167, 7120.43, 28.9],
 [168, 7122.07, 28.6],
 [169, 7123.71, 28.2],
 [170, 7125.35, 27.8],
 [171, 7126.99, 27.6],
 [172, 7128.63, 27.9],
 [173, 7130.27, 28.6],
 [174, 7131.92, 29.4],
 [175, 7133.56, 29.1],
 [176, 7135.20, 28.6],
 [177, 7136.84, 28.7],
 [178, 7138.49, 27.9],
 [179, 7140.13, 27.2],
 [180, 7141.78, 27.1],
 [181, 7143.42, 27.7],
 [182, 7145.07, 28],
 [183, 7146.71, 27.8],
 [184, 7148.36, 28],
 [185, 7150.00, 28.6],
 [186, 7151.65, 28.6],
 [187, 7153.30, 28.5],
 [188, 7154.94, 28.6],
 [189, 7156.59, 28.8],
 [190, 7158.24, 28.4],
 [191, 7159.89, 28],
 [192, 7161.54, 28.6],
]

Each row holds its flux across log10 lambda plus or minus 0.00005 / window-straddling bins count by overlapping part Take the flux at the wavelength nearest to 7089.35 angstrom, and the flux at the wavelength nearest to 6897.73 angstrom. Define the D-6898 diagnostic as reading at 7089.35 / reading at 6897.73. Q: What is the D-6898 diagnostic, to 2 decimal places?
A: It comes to 0.91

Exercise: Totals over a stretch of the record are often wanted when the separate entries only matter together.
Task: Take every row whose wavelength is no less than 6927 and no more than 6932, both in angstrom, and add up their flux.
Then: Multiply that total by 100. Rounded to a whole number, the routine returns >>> 9410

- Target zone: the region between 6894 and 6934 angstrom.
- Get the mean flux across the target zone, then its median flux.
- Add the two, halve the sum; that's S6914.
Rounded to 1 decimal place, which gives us 31.3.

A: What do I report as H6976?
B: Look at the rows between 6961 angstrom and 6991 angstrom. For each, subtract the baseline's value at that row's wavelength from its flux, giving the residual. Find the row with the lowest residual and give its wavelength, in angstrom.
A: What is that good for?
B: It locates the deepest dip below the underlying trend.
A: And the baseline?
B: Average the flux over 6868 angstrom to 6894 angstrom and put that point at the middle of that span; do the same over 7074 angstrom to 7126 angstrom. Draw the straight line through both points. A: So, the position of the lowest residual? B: 6979.21 angstrom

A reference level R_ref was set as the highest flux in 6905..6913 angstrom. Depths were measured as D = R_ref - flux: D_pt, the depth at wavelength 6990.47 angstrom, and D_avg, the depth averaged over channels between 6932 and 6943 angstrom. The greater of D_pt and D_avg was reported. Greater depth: -0.2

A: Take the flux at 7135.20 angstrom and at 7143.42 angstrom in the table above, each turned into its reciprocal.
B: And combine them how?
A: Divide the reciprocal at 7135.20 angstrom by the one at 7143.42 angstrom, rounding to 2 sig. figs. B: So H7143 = 0.97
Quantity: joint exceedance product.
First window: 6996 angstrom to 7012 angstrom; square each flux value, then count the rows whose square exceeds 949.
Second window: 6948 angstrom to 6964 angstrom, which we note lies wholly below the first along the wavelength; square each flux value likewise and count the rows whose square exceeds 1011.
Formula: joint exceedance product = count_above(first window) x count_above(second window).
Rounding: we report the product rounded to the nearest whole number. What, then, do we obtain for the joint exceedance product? 27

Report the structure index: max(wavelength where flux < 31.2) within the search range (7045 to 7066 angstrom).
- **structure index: 7064.90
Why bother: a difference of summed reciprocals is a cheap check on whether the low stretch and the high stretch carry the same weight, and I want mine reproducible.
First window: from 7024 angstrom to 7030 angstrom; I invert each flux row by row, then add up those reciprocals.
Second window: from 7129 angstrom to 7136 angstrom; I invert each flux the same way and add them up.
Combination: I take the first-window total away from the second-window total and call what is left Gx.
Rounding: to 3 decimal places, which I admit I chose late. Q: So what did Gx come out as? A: 0.010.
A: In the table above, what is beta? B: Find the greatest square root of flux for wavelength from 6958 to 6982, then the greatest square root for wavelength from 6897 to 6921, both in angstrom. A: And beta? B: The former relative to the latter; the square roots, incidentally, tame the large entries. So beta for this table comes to 1.01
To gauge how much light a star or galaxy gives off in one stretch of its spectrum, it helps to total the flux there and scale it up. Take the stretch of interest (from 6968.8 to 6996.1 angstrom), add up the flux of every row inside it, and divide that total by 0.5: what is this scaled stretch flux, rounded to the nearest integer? 1094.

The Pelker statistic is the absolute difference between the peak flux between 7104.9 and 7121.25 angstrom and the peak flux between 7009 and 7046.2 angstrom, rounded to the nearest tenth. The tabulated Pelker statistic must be 4.0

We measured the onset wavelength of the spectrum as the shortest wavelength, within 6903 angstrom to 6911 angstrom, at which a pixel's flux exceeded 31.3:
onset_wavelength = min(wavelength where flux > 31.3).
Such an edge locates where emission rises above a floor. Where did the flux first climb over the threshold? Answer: 6904.09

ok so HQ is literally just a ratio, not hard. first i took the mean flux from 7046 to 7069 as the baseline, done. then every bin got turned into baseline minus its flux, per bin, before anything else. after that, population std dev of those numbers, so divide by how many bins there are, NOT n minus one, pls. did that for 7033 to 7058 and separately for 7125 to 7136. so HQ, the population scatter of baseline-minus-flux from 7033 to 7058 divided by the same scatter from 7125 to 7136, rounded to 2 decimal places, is 1.41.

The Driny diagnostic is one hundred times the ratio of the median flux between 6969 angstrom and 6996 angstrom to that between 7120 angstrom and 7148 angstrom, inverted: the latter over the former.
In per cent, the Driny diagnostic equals 87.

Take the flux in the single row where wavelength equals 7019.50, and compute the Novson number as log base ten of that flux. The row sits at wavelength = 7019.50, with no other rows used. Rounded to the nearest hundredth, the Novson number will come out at 1.49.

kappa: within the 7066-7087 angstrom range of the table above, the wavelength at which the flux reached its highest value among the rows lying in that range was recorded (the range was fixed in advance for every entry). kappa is 7071.41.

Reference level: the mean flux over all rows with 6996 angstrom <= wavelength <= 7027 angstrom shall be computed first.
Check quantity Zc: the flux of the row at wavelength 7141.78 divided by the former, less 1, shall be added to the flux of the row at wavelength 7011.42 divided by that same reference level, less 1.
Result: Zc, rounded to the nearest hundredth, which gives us -0.13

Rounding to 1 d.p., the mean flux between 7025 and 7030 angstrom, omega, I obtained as 31.2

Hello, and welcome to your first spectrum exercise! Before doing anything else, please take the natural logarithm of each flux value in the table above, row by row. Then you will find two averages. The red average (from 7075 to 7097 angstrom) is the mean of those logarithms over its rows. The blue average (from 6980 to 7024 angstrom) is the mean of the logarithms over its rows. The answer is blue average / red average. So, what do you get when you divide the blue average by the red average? 1.03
